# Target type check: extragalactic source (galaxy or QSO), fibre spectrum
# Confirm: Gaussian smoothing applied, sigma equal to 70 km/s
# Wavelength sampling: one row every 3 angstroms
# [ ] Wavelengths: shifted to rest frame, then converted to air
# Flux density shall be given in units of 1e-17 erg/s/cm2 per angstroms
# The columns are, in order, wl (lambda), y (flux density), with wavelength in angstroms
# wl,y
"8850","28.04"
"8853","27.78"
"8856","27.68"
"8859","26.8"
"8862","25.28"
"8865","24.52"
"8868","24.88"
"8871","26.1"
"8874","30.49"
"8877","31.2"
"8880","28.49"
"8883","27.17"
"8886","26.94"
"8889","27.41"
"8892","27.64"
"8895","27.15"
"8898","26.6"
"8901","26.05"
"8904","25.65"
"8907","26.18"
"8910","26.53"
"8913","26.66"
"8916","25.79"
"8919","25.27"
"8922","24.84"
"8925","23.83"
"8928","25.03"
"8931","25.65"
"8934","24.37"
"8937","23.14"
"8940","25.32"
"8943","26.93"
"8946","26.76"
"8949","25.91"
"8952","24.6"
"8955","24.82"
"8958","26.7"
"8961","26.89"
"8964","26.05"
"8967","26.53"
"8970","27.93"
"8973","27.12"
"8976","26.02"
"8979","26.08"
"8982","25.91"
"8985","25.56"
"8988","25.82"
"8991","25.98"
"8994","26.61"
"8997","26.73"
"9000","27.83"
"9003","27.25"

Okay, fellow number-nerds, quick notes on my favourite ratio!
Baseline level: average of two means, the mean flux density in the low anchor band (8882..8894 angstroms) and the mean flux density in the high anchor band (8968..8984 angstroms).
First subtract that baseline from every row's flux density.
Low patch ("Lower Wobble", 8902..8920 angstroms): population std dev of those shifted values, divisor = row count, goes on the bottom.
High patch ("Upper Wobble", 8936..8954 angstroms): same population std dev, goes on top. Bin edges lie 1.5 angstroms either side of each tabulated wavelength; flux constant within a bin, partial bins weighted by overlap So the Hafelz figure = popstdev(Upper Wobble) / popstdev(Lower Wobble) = 2.7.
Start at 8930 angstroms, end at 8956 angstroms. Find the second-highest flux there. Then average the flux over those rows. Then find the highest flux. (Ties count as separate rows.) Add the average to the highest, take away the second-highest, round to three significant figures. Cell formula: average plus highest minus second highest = 25.4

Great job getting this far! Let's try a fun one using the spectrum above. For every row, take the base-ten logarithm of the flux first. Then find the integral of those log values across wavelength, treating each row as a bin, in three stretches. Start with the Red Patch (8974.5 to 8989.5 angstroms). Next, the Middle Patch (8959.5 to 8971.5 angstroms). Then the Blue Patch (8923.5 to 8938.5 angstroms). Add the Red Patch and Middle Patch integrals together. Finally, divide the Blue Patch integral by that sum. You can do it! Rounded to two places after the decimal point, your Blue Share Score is 0.54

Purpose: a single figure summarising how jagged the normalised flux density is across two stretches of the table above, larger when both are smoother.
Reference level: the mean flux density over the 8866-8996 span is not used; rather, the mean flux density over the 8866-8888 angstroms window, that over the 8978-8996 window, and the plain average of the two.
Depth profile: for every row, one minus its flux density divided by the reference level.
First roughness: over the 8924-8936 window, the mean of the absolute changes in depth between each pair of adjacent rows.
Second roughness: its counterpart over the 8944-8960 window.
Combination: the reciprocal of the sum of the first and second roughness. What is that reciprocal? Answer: 13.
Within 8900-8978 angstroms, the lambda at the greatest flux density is 8970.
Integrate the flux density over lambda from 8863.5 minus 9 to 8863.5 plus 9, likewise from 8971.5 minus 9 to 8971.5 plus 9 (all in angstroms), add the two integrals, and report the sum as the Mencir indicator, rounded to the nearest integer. 945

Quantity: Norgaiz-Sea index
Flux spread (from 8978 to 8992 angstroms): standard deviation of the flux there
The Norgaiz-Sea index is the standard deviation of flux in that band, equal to 0.2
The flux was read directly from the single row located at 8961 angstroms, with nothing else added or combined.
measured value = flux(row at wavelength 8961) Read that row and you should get 26.89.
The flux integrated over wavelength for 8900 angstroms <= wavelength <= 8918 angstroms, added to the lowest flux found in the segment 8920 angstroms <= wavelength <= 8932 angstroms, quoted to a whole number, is 494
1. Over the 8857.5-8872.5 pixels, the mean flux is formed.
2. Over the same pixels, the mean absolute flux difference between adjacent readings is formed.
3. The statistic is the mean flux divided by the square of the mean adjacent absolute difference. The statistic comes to 27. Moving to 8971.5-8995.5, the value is 172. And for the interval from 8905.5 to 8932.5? 62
